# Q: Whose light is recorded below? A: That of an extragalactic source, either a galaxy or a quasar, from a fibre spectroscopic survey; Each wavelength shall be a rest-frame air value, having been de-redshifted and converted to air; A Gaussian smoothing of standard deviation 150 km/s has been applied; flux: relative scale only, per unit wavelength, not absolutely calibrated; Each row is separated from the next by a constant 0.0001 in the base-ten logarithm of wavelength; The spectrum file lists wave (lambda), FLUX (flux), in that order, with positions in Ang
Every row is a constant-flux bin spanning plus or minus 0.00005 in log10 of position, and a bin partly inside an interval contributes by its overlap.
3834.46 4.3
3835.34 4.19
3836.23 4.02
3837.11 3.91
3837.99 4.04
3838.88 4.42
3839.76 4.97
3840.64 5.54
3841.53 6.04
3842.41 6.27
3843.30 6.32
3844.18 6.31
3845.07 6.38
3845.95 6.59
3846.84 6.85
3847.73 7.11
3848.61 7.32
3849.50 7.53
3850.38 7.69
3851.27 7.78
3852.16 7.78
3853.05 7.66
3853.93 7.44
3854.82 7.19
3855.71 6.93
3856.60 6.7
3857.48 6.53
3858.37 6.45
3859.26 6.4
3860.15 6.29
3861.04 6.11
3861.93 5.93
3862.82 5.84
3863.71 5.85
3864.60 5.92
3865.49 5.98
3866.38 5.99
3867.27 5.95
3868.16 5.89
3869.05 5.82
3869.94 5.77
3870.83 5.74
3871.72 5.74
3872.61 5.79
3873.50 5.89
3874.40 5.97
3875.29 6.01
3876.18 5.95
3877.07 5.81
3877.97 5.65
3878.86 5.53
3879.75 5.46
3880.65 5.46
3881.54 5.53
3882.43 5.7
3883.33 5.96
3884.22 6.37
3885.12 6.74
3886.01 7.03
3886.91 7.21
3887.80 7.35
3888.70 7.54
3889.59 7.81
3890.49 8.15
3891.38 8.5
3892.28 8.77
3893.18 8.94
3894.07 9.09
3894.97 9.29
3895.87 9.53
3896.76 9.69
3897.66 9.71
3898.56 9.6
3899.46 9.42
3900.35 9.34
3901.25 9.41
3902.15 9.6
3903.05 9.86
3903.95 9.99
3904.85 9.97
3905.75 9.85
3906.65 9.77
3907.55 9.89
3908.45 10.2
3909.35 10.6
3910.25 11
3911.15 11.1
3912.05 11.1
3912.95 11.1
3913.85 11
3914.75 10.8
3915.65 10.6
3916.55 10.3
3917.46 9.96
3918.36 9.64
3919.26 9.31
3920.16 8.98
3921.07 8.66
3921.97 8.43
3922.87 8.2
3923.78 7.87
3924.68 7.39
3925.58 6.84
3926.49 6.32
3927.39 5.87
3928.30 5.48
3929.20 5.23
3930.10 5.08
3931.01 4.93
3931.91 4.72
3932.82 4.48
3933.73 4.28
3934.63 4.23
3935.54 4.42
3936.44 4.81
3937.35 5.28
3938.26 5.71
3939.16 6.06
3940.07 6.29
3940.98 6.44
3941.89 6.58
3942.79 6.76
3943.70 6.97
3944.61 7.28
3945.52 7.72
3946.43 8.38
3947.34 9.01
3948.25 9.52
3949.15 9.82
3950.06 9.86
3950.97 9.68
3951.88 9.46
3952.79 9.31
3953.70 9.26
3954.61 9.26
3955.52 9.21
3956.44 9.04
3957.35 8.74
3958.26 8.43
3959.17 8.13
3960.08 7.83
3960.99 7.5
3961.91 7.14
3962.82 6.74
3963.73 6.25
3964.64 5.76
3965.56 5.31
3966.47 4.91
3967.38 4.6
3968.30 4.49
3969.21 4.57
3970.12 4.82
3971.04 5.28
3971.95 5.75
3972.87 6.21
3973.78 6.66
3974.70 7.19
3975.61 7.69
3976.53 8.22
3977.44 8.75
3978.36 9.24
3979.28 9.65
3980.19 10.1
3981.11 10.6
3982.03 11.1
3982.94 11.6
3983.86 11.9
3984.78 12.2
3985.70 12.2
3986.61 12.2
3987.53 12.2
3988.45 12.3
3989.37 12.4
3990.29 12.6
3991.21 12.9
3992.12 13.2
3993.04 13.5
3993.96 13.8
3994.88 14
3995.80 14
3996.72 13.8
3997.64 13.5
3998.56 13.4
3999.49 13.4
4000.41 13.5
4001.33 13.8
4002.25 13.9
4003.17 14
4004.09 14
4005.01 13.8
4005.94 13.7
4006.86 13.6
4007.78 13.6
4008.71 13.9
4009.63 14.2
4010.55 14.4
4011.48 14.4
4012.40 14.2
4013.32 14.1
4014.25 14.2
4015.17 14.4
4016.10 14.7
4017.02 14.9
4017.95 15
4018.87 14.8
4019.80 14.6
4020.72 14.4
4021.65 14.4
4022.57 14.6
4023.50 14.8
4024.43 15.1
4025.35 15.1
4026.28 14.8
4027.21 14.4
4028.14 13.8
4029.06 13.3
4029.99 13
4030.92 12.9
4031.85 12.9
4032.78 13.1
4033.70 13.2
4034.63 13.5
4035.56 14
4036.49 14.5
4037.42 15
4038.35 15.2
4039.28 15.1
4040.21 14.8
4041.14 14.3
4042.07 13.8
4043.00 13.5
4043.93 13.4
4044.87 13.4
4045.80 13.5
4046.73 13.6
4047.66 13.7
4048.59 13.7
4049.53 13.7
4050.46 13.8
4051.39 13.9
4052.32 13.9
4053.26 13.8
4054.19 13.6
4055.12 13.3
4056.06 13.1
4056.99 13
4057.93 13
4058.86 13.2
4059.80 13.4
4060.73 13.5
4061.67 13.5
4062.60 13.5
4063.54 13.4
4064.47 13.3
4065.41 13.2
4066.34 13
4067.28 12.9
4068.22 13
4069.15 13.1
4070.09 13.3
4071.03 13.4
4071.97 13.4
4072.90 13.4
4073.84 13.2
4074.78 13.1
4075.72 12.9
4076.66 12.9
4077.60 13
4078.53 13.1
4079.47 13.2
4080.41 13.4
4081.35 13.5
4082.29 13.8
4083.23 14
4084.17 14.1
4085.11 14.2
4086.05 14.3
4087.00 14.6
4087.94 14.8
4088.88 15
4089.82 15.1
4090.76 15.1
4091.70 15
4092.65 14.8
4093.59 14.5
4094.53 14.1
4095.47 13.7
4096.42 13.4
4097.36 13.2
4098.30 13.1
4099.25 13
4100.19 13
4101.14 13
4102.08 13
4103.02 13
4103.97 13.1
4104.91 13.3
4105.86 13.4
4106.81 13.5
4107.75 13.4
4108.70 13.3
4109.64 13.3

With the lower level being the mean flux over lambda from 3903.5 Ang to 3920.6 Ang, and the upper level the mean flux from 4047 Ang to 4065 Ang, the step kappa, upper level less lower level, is 3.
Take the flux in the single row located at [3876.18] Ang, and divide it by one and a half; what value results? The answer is 4.0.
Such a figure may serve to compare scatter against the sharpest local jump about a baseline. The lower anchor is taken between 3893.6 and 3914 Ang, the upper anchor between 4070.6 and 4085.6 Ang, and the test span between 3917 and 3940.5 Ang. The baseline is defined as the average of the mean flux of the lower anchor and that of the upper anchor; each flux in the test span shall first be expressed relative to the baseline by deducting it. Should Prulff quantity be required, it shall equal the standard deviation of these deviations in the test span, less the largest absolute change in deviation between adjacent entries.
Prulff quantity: 1.3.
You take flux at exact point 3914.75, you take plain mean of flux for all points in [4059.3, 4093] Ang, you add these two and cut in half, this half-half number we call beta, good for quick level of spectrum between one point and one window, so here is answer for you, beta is 12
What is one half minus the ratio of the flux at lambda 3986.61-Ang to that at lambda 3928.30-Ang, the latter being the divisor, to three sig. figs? -1.73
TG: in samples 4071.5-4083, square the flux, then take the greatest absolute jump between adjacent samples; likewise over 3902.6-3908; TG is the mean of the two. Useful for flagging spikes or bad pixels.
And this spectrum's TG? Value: 5.4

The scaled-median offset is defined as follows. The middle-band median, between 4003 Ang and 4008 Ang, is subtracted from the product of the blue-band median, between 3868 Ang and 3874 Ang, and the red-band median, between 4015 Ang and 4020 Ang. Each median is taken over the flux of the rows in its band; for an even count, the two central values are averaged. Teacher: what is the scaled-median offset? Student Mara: 72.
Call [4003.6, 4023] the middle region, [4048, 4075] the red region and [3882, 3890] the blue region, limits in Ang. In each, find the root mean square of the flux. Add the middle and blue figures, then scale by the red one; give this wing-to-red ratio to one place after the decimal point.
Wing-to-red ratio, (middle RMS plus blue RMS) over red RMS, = 1.6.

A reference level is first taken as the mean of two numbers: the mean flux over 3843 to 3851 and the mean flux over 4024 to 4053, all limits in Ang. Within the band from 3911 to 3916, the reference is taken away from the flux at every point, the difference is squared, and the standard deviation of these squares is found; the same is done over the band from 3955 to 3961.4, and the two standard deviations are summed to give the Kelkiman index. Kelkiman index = 3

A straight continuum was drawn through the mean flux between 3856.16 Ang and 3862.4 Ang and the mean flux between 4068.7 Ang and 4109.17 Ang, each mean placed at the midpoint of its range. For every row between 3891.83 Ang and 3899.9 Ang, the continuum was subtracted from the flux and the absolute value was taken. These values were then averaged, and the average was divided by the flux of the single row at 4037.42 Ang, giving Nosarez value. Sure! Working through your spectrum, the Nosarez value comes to 0.12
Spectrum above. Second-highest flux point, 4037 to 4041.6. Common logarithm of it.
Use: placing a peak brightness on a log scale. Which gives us 1.18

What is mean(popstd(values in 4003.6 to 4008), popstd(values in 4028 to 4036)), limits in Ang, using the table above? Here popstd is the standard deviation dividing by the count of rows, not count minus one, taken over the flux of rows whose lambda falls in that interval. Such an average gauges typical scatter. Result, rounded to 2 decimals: 0.26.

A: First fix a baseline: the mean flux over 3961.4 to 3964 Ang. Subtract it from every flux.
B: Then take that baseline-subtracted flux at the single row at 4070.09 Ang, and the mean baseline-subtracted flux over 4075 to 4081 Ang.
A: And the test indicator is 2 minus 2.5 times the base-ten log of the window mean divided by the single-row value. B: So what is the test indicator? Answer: 2.0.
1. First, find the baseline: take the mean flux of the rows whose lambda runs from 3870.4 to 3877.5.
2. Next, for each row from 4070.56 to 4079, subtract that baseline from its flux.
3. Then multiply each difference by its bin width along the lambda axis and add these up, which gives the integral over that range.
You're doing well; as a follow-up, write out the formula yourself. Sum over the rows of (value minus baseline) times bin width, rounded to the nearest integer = 62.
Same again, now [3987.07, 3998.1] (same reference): 81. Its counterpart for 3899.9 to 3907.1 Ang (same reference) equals 28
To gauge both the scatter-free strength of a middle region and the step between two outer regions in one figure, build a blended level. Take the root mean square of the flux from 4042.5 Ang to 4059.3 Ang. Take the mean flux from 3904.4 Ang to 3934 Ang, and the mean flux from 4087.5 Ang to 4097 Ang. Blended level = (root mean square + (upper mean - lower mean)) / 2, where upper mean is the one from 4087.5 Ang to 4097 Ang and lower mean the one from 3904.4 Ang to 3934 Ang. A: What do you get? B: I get 9.8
